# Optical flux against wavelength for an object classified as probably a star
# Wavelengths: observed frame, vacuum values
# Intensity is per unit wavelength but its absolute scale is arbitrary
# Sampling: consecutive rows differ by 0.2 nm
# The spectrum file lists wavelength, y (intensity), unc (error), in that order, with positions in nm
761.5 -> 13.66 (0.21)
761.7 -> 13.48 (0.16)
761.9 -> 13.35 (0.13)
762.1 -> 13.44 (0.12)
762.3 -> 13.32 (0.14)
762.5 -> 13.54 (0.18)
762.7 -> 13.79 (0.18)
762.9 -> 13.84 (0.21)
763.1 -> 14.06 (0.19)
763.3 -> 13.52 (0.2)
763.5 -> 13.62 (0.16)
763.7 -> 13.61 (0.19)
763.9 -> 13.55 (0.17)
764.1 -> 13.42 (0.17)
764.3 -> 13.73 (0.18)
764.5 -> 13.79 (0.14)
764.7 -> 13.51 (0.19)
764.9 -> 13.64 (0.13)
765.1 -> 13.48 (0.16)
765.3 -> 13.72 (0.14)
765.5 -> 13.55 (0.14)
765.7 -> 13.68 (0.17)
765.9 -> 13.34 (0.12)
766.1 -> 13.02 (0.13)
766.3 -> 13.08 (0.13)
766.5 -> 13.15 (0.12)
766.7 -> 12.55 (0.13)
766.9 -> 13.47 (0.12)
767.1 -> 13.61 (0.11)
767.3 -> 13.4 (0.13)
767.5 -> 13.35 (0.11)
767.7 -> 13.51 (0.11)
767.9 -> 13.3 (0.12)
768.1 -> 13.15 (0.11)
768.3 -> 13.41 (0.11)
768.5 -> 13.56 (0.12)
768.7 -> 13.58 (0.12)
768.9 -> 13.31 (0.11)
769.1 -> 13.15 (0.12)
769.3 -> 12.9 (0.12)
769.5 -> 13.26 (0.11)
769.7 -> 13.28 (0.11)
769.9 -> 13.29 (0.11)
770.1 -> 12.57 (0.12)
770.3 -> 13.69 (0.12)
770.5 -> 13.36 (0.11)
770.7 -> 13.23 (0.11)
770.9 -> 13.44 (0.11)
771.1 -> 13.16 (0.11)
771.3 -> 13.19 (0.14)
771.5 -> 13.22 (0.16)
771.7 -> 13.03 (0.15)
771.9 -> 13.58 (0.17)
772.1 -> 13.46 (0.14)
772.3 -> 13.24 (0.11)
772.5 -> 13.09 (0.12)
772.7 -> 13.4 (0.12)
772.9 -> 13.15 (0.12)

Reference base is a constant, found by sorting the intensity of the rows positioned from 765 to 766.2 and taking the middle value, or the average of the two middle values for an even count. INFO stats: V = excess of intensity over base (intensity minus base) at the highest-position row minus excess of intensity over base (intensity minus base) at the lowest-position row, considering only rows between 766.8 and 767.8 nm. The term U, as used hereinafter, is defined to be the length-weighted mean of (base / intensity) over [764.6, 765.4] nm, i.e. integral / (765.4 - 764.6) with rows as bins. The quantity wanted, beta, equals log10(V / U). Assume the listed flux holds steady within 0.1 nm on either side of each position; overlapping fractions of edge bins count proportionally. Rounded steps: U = 0.99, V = 0.04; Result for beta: -1.4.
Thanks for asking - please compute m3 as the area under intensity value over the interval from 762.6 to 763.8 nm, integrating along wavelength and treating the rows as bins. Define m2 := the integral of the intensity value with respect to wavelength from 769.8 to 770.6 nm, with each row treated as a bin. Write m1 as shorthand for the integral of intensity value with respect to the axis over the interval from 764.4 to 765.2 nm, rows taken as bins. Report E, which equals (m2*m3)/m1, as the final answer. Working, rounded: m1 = 11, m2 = 11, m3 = 16.5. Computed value 16.0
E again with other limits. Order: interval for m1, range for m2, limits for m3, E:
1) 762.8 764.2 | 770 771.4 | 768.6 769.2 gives 7.8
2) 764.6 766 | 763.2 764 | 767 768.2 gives 9.2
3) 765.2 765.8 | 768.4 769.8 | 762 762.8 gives 24.6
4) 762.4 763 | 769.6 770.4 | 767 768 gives 17.2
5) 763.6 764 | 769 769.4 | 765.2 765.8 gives 7.9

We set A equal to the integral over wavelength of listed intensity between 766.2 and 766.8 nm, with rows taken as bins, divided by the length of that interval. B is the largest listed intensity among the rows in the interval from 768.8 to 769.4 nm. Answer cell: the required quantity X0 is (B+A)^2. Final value 688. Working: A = 12.9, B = 13.31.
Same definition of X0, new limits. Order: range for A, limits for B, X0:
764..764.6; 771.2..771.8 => 722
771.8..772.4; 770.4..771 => 722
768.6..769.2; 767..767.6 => 727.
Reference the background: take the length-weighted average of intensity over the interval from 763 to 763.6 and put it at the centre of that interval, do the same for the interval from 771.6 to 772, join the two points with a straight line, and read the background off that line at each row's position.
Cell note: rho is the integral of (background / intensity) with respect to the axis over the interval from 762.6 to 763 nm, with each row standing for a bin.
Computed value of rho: 0.398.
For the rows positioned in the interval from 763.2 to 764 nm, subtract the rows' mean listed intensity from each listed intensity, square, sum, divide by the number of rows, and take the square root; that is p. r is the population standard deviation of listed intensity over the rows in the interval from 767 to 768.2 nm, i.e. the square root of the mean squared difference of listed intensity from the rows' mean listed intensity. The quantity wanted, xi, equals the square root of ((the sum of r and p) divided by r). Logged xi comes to 1.13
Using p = 0.04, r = 0.15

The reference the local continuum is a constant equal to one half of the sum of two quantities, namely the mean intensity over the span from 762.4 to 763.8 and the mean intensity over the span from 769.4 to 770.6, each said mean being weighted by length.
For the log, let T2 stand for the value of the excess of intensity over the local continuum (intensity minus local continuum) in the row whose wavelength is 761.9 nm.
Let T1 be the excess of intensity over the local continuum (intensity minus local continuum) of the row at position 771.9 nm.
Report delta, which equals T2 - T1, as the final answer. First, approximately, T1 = 0.1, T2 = -0.13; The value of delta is -0.23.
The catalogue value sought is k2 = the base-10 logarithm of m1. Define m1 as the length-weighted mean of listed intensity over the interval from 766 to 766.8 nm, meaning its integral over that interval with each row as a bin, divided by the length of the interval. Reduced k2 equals 1.11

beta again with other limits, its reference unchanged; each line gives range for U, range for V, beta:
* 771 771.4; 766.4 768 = -0.8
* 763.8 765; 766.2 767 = -0.4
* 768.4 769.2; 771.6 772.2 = -0.4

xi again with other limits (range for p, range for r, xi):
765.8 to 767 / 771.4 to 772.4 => 1.58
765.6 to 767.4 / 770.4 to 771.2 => 2.00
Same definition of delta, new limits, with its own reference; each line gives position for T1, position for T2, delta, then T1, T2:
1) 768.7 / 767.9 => -0.28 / 0.1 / -0.18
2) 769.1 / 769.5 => 0.11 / -0.3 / -0.22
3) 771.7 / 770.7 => 0.20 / -0.4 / -0.25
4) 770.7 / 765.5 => 0.32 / -0.2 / 0.07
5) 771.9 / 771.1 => -0.42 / 0.1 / -0.32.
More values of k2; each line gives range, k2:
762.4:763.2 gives 1.14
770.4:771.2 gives 1.12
